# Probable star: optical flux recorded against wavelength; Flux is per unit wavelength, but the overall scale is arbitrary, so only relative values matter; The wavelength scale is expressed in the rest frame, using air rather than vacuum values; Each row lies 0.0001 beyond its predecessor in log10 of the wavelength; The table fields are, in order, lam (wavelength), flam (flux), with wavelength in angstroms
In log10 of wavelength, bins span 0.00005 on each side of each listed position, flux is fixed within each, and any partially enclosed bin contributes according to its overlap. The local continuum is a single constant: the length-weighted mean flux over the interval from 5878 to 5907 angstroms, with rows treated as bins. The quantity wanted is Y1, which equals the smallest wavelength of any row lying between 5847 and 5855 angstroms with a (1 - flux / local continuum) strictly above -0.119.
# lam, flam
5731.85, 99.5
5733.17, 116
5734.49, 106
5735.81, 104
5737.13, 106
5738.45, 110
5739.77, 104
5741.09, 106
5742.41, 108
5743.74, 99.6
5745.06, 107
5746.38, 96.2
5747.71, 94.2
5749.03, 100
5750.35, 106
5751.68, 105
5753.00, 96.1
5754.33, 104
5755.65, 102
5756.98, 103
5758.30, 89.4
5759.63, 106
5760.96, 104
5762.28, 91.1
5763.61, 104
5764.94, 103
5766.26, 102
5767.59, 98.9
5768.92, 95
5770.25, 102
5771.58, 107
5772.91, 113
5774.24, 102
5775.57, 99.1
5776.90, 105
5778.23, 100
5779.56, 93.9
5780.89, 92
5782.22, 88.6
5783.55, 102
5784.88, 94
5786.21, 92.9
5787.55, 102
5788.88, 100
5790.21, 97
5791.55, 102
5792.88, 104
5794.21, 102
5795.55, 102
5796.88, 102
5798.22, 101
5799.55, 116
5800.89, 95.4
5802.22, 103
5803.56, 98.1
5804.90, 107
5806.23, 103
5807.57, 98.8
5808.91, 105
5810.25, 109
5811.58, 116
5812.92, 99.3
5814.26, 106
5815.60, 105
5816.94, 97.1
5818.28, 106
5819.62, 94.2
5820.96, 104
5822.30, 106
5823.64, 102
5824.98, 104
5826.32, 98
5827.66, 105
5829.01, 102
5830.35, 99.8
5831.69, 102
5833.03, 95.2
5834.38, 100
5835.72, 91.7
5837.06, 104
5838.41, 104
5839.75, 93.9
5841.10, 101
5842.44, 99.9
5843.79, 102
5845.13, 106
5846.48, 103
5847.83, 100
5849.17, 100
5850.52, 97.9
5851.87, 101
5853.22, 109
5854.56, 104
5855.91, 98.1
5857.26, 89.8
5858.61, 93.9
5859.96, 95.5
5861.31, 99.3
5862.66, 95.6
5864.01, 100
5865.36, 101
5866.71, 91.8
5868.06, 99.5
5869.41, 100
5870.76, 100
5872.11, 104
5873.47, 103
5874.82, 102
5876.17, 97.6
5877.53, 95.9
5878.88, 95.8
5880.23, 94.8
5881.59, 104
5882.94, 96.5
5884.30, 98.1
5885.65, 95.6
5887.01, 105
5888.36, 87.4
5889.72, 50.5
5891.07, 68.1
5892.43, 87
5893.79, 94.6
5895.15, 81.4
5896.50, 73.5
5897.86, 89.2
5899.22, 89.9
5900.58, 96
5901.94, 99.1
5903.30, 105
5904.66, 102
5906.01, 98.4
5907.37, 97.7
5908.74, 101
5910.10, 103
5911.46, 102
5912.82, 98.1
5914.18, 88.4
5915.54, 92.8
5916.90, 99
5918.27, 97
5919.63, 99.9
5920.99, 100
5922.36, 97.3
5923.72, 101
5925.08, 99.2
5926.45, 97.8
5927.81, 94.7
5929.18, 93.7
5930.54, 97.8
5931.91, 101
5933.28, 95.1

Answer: 5847.83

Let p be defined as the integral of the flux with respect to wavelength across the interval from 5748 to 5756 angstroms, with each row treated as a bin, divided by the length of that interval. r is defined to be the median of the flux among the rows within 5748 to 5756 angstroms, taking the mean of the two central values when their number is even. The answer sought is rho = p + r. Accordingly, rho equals 205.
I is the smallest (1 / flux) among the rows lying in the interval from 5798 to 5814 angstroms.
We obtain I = 0.0086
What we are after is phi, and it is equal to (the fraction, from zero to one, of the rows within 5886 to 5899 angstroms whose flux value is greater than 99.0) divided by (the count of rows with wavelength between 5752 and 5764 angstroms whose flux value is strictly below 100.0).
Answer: 0.04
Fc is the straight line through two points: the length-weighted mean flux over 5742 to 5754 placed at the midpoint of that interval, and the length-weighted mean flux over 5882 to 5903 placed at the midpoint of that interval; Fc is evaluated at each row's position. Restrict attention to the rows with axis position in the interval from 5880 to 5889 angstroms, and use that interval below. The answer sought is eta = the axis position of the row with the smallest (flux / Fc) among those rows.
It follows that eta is 5888.36 angstroms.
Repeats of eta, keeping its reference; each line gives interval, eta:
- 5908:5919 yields 5914.18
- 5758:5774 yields 5758.30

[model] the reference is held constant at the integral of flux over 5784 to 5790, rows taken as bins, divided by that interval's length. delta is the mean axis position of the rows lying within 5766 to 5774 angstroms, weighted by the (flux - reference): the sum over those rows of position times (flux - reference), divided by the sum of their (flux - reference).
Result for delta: 5771.3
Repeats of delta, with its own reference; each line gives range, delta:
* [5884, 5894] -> 5890.6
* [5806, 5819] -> 5812.2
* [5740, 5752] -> 5745.7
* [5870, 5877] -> 5873.0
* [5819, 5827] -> 5823.4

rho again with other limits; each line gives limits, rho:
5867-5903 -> 189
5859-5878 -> 199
